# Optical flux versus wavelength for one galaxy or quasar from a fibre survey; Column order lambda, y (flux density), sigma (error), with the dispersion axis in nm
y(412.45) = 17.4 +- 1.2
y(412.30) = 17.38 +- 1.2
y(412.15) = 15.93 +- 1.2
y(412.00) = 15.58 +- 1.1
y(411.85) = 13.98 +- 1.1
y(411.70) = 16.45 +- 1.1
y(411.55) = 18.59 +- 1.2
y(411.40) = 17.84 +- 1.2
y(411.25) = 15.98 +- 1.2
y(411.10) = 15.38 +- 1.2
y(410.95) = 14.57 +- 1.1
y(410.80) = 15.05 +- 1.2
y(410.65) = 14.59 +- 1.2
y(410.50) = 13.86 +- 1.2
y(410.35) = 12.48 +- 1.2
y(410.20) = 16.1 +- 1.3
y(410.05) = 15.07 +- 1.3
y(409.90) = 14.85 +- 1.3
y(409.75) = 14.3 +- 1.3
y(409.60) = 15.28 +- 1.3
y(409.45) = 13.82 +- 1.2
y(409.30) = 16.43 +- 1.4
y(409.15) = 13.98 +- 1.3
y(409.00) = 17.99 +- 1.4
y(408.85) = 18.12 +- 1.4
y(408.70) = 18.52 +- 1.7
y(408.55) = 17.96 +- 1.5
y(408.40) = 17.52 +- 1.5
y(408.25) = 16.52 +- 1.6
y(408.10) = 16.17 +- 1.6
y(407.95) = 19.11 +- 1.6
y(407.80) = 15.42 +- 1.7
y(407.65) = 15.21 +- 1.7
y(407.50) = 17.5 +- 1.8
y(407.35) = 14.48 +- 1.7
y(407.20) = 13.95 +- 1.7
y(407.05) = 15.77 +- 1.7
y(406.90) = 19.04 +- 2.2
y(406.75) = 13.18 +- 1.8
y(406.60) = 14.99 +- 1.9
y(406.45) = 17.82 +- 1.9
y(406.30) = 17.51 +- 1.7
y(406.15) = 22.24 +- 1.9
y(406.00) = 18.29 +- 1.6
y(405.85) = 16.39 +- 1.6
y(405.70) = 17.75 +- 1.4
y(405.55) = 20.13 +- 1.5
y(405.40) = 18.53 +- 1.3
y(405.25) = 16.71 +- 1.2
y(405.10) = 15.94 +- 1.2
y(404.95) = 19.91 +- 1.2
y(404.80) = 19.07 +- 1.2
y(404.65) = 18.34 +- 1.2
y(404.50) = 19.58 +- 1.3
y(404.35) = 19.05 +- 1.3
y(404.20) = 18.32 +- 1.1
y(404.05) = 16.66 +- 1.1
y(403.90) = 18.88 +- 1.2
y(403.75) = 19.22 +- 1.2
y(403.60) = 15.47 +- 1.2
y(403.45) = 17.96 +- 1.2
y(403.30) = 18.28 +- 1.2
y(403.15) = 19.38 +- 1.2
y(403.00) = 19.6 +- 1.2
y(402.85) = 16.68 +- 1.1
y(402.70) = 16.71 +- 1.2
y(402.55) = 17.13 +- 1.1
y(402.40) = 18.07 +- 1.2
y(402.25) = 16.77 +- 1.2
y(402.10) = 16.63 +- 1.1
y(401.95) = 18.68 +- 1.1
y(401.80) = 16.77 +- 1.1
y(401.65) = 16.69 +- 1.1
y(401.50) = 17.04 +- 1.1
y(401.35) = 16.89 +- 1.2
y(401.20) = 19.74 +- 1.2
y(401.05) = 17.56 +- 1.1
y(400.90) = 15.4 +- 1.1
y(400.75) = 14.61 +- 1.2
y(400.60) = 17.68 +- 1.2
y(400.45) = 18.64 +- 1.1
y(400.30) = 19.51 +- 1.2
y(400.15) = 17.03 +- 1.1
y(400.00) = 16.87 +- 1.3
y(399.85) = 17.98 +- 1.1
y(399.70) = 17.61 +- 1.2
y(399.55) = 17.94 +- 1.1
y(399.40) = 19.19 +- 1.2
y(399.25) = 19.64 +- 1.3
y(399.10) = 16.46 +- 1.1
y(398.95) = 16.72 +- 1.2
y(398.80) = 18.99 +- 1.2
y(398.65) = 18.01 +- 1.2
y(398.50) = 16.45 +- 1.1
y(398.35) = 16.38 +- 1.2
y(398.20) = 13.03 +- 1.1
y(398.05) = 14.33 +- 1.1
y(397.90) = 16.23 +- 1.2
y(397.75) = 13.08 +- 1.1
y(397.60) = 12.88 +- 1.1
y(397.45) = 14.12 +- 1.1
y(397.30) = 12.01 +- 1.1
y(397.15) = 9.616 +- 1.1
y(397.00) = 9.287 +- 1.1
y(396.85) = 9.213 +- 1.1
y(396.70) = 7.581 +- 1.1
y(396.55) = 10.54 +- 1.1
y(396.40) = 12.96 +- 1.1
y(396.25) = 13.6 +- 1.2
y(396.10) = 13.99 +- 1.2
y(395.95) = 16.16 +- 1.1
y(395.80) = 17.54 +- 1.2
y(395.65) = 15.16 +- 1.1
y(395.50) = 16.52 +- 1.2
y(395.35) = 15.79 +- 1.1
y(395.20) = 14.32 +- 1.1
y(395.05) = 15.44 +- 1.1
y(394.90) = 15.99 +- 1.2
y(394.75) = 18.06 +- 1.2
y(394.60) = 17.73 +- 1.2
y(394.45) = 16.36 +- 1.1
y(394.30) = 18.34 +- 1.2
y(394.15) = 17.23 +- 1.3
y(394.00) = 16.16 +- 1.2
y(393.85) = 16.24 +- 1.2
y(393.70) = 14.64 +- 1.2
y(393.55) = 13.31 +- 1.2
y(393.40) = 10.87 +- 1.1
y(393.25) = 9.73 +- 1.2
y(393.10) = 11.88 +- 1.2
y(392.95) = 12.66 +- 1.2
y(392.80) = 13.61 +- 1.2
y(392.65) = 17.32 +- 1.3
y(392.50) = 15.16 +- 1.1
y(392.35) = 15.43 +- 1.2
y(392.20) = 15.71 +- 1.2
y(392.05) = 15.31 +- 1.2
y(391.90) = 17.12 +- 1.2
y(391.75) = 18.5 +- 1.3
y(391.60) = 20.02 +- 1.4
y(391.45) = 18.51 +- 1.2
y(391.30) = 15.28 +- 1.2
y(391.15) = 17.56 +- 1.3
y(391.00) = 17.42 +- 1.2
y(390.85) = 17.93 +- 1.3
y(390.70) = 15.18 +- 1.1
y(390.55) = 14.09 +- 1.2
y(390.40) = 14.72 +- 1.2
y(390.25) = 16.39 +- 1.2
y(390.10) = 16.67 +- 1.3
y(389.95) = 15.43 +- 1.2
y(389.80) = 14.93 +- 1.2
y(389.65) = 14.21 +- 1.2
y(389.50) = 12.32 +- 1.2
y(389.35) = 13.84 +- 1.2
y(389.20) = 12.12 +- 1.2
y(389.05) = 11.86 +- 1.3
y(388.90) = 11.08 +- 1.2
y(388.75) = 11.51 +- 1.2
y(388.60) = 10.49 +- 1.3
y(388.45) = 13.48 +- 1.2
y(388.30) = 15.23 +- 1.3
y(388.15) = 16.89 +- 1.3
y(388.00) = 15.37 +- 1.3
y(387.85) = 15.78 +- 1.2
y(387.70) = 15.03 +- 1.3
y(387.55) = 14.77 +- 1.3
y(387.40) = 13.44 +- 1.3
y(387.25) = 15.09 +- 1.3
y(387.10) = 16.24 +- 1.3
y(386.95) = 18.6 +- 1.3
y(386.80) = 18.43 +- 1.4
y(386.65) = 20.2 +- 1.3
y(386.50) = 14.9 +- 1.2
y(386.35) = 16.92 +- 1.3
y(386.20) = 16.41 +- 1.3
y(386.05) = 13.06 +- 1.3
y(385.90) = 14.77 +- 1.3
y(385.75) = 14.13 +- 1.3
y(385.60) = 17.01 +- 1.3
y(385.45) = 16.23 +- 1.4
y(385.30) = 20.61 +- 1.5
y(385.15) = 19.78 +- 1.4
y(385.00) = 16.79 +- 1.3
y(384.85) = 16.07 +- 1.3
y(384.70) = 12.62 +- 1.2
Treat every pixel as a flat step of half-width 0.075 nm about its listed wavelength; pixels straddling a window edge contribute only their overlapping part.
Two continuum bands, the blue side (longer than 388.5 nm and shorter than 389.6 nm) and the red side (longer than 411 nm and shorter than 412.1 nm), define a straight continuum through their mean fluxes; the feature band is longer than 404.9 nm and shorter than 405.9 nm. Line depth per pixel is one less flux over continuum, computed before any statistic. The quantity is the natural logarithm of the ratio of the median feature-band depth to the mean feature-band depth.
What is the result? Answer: -0.08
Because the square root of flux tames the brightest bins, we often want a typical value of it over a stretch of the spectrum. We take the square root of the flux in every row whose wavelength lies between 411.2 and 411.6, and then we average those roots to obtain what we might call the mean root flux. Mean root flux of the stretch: 4.18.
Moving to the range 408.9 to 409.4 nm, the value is 4.01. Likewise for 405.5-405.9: 4.25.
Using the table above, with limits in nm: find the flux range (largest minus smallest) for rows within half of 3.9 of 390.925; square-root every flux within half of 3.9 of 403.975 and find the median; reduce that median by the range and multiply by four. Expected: -15.6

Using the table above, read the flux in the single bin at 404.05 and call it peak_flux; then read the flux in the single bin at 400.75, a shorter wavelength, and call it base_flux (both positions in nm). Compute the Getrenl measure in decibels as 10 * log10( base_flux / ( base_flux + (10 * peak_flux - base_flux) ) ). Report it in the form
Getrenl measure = -10.57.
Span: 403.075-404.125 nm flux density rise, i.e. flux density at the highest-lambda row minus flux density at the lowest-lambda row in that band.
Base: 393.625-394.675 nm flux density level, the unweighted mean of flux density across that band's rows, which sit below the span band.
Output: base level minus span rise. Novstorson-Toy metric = 19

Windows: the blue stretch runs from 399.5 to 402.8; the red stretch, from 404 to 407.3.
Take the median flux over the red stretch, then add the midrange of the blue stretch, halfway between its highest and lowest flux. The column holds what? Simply 35.2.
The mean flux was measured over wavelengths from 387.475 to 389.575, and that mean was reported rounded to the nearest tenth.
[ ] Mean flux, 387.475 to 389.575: 13.6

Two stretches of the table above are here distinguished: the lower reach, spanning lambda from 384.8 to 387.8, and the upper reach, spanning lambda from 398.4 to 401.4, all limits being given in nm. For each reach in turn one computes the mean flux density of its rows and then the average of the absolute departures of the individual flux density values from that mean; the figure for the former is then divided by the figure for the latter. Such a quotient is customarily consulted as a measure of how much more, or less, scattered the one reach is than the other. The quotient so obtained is 1.6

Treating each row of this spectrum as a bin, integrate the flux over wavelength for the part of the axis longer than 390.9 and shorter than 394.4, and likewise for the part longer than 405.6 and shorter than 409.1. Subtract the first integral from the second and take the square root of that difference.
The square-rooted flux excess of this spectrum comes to 2.2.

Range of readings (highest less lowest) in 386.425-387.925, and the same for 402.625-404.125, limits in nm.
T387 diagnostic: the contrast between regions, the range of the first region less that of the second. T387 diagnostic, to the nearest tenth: 2.6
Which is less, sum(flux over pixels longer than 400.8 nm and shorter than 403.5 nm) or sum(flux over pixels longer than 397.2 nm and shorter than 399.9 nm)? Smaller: 291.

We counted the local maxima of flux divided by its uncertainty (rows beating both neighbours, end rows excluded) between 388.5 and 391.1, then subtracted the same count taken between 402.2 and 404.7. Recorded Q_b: 1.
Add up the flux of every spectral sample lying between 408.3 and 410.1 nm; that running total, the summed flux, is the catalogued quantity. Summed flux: 194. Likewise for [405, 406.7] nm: 196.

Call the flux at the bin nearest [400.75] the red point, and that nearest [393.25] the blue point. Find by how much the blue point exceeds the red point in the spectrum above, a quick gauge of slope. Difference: -4.9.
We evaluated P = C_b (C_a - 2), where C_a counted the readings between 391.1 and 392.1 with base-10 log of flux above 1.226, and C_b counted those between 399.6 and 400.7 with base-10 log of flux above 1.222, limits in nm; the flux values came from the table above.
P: 21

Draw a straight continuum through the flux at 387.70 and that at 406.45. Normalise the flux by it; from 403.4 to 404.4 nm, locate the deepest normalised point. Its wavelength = 403.60 nm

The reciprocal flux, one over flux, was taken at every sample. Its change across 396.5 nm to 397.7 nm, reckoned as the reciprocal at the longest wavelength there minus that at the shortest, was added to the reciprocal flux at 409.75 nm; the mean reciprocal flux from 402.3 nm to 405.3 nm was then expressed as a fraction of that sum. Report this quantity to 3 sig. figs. 1.06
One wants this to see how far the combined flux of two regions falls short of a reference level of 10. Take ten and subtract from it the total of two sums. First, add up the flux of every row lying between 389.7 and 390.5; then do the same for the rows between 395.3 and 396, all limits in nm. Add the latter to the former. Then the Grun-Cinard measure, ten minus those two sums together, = -149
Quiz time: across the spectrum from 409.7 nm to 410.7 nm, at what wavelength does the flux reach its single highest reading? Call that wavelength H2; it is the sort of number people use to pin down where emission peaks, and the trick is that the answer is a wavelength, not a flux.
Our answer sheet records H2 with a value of 410.20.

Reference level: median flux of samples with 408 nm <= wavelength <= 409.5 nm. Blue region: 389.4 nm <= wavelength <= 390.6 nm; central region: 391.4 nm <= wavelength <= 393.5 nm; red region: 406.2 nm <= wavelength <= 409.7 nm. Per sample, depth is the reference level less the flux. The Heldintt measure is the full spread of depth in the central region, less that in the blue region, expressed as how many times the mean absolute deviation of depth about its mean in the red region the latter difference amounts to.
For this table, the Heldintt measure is 3.9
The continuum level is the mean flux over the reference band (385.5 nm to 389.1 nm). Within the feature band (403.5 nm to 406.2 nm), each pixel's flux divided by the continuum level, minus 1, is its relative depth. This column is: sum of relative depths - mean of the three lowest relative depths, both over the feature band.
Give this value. 3.9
